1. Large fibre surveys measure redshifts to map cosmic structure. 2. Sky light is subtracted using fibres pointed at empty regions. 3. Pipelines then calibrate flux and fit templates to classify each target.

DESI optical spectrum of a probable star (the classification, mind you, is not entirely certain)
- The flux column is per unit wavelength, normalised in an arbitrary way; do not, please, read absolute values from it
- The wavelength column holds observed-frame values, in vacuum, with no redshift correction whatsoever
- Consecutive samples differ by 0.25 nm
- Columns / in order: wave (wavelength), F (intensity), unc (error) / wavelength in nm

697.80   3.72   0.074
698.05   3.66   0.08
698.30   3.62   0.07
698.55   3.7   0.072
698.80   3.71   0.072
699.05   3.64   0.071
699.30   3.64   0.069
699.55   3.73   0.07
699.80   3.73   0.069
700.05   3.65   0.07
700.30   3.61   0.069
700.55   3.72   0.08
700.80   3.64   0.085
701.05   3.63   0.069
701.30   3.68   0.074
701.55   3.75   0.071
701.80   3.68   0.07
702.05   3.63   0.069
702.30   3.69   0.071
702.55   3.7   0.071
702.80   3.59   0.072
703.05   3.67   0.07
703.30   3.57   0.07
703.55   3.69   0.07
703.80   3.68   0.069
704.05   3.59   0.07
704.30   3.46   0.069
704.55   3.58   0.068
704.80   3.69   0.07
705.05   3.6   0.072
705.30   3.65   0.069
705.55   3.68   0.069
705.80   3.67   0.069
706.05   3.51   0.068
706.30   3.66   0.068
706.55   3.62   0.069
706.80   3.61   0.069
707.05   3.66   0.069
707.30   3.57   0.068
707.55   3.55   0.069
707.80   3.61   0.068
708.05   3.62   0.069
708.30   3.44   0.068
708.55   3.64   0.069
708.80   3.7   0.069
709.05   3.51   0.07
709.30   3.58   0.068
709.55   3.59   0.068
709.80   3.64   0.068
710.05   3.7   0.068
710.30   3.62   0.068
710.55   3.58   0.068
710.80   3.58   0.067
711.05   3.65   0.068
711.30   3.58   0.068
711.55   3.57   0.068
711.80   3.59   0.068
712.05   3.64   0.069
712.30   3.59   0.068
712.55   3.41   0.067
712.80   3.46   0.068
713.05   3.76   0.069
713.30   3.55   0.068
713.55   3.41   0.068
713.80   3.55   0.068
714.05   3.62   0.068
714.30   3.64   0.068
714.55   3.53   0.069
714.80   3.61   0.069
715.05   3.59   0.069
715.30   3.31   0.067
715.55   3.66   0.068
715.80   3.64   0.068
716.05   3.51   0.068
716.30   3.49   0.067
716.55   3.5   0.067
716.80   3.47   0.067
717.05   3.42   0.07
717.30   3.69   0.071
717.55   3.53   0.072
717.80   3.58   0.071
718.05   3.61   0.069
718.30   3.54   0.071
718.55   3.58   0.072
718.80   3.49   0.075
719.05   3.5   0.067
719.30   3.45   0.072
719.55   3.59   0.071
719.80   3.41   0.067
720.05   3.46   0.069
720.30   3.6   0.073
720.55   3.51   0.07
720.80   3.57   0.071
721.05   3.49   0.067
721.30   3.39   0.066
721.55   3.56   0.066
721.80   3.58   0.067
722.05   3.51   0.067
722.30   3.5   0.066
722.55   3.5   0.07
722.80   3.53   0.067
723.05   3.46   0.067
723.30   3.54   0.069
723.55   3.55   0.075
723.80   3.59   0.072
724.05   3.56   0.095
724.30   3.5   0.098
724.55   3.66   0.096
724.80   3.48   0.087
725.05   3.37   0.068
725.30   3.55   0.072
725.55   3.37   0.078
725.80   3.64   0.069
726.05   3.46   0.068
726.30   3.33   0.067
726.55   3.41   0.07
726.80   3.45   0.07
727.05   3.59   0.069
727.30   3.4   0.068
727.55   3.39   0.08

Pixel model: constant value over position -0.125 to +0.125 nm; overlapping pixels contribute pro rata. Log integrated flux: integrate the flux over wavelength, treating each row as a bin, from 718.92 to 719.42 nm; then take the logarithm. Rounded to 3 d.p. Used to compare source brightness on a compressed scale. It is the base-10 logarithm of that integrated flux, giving 0.240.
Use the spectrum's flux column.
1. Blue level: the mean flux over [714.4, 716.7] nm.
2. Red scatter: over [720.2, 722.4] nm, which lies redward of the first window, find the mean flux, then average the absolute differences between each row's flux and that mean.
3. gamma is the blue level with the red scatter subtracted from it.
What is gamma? 3.49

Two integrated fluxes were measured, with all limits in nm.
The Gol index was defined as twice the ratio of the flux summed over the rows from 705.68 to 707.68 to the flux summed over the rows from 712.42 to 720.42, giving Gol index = 0.51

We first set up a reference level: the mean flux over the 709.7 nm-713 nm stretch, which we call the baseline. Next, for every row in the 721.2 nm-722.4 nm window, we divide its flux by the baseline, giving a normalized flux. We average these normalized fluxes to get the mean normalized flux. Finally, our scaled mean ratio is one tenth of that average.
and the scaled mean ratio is 0.098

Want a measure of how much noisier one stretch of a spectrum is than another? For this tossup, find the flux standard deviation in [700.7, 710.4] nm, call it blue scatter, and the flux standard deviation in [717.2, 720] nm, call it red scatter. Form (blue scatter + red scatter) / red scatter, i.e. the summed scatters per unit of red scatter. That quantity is 1.9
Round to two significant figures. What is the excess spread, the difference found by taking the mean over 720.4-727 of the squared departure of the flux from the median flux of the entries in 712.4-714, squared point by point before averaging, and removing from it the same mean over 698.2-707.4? -0.017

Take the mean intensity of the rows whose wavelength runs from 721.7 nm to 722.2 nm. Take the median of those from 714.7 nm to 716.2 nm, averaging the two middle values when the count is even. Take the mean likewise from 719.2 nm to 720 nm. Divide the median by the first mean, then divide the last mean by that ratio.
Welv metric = 3.43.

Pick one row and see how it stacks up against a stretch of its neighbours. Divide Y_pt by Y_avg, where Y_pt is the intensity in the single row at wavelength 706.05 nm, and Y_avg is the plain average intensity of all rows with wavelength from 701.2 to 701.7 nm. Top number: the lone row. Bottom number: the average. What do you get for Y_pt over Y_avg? 0.945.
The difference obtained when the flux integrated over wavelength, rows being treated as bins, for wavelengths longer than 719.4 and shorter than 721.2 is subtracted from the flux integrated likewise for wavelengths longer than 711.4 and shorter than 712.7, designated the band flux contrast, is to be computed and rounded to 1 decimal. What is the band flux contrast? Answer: -1.7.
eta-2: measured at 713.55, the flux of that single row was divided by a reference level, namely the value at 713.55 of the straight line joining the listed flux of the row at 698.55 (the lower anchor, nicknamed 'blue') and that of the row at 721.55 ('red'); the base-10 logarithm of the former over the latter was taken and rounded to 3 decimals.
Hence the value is -0.025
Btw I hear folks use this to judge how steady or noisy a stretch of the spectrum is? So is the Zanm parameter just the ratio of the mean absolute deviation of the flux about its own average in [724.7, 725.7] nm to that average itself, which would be 0.021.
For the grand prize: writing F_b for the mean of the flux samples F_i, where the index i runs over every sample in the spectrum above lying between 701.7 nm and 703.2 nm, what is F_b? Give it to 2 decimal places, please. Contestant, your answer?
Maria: 3.66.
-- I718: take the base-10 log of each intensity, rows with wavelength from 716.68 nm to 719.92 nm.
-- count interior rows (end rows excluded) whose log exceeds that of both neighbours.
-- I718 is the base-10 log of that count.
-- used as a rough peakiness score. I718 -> 0.70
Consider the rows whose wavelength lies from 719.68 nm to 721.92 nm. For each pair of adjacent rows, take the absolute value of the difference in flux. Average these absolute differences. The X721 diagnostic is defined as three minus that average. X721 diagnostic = 2.91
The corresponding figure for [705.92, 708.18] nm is 2.95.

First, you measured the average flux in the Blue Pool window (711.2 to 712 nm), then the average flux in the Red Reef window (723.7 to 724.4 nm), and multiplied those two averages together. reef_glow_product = 12.7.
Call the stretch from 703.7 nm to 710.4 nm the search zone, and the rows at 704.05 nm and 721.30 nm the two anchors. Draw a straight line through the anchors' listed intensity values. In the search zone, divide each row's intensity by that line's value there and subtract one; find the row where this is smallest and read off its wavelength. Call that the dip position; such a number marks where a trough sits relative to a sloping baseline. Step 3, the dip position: 704.30 nm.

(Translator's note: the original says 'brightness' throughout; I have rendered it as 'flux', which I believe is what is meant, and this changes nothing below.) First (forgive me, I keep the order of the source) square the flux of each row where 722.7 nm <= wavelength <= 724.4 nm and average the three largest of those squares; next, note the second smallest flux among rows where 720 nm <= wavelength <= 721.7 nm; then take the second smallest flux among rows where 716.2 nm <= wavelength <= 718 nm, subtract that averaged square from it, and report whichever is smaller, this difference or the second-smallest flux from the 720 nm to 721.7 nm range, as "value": -9.3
